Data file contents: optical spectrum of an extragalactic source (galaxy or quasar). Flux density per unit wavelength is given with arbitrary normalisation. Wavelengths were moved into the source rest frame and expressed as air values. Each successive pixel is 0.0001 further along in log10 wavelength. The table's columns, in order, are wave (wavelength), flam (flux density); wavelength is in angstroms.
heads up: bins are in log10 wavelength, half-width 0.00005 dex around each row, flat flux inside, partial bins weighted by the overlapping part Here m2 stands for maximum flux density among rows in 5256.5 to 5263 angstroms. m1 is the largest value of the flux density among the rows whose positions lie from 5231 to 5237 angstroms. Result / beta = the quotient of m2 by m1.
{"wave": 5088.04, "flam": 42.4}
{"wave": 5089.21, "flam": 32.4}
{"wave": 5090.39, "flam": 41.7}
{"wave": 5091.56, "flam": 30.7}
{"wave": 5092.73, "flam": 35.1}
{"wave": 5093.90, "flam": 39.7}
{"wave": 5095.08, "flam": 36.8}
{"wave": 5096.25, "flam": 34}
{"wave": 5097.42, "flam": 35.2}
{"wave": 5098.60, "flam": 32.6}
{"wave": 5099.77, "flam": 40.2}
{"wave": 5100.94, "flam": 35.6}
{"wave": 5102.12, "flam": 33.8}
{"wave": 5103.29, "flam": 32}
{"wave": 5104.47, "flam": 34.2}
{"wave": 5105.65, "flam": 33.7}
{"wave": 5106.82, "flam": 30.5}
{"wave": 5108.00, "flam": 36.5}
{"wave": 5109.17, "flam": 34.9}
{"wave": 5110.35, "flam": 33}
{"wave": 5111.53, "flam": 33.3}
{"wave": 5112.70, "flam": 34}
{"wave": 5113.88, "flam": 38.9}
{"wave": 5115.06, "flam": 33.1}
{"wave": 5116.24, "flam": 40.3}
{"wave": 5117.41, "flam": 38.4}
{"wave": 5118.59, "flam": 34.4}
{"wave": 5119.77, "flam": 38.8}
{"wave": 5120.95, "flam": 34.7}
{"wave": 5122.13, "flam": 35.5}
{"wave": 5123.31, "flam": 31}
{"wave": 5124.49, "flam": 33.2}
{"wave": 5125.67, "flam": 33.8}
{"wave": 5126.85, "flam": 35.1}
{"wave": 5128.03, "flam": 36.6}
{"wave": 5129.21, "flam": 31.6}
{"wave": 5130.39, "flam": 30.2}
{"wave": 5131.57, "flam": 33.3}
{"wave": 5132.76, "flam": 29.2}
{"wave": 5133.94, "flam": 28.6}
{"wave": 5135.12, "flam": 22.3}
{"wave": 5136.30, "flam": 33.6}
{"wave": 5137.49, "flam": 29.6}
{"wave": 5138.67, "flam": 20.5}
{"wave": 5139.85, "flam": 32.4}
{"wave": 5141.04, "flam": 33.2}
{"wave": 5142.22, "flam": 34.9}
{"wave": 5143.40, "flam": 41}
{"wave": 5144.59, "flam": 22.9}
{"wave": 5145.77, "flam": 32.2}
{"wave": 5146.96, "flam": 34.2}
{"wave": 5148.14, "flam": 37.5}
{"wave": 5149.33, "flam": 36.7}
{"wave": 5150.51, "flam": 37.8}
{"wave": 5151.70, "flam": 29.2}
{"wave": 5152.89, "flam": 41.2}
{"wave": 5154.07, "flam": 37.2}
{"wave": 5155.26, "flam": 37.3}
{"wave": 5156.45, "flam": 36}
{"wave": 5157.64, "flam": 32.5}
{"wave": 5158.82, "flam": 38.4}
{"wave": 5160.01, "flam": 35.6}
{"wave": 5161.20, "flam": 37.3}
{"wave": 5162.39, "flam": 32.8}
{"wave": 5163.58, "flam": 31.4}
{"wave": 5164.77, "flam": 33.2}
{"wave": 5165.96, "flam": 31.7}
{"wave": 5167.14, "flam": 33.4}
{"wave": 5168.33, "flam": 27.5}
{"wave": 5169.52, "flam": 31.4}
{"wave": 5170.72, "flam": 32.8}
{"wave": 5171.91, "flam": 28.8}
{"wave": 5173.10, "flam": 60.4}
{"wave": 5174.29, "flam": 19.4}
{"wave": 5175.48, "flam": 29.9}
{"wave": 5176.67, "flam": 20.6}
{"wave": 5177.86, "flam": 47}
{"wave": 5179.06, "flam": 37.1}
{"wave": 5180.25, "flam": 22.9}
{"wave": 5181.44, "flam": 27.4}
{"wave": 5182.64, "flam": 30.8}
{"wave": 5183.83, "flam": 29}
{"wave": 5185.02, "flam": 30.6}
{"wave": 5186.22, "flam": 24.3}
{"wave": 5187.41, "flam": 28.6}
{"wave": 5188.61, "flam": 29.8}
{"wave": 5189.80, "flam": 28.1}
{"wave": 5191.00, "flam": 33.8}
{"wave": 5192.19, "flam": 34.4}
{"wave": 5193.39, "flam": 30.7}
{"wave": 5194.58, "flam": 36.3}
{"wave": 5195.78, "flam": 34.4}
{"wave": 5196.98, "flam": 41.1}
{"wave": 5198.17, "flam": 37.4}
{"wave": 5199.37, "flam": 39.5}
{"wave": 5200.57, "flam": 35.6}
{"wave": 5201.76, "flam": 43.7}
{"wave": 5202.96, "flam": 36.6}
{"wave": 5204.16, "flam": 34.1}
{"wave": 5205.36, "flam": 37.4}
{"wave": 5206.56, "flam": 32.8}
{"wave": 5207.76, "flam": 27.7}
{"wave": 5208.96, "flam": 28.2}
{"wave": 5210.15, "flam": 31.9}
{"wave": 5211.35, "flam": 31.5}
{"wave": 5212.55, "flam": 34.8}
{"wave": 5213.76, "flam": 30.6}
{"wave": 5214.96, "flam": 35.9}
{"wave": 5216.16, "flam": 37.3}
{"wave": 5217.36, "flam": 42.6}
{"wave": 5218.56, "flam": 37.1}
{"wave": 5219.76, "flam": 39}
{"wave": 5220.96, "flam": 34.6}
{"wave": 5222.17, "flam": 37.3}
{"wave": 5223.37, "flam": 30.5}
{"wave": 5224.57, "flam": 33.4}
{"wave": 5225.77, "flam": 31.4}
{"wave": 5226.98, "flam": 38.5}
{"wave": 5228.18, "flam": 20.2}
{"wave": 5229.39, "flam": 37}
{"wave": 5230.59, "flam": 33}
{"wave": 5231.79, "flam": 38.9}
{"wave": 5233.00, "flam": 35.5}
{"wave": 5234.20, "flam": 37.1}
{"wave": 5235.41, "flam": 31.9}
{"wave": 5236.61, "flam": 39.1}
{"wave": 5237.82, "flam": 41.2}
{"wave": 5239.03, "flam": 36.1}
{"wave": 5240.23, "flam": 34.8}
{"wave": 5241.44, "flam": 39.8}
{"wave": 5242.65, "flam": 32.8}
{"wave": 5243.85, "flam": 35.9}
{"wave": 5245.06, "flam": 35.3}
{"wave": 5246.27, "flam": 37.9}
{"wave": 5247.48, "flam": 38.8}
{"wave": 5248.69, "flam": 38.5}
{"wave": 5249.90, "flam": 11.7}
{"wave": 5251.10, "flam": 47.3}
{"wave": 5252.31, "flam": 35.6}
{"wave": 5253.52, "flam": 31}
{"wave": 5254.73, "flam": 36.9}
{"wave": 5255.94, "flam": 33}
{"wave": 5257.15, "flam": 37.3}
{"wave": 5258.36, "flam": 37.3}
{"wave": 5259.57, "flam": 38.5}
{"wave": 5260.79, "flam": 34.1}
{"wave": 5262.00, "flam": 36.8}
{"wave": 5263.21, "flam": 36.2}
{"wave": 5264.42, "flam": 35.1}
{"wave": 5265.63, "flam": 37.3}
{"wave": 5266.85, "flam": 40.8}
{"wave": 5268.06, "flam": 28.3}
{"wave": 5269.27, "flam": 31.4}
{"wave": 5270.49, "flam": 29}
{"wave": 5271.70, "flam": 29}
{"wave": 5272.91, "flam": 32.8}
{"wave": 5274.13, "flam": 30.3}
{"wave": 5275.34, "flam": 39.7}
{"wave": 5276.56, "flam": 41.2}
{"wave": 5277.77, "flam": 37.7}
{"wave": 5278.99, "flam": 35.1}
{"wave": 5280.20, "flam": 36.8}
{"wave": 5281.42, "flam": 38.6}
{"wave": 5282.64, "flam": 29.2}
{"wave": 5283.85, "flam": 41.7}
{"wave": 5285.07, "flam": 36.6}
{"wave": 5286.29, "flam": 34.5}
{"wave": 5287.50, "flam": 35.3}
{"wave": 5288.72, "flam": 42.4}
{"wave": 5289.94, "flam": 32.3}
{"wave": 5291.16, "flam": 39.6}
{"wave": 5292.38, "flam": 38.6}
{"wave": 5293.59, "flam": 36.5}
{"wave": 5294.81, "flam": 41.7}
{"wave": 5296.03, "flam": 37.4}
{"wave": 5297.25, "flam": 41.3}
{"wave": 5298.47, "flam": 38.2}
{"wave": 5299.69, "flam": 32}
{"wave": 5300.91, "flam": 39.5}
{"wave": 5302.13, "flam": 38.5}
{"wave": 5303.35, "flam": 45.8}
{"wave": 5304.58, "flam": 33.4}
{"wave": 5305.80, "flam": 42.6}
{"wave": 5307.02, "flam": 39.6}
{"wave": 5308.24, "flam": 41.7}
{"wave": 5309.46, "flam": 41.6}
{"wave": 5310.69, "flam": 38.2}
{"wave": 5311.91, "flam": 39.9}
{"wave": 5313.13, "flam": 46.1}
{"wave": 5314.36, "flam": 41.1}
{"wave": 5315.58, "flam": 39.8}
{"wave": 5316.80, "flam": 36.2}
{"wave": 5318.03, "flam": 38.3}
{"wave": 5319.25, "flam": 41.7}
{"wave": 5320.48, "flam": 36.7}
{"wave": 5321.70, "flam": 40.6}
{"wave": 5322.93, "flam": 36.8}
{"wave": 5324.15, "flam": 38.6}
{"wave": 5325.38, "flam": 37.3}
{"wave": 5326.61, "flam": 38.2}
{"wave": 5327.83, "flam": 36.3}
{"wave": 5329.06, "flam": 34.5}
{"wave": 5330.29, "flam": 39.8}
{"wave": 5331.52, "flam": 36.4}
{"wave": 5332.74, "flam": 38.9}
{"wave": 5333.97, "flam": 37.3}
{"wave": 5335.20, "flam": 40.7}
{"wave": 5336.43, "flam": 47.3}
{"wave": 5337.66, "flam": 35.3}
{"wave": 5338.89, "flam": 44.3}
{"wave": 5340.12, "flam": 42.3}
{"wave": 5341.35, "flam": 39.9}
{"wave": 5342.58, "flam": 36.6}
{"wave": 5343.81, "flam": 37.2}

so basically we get 0.98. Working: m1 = 39.1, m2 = 38.5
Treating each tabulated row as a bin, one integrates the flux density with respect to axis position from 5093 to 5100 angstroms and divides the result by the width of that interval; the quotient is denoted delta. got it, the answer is 36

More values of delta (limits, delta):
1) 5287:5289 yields 38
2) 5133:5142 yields 29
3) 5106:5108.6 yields 34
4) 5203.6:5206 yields 36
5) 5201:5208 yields 36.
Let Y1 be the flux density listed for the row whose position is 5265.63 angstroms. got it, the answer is 37.3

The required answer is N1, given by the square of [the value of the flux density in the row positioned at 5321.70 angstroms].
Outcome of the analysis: 1648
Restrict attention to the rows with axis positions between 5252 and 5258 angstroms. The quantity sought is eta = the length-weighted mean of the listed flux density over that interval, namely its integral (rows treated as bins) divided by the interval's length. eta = 34.8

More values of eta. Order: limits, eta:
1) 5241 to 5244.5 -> 36.0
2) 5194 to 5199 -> 37.4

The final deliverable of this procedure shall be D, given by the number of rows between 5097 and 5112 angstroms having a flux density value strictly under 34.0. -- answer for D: 7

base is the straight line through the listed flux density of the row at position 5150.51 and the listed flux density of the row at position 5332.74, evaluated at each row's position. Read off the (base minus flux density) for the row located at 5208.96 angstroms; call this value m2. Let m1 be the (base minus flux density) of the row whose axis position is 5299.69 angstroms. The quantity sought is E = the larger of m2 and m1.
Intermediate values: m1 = 7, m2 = 10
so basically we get 10.0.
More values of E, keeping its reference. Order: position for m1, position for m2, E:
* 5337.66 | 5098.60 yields 4.9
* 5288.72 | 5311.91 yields -1.1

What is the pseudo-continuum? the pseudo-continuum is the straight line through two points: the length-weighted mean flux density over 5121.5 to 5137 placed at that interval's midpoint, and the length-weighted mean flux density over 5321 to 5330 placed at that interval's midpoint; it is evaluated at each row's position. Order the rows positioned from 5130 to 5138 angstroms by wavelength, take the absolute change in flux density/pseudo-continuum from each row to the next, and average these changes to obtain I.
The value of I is 0.15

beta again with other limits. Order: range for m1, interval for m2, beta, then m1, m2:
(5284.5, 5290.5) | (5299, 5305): 1.08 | 42.4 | 45.8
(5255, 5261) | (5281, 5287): 1.08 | 38.5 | 41.7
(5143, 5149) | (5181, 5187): 0.75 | 41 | 30.8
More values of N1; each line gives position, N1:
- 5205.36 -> 1399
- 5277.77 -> 1421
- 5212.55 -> 1211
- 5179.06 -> 1376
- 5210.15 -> 1018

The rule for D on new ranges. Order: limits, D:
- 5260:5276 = 6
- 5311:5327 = 0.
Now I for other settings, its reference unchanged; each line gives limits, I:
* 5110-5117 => 0.12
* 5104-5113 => 0.07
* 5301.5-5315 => 0.14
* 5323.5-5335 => 0.06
